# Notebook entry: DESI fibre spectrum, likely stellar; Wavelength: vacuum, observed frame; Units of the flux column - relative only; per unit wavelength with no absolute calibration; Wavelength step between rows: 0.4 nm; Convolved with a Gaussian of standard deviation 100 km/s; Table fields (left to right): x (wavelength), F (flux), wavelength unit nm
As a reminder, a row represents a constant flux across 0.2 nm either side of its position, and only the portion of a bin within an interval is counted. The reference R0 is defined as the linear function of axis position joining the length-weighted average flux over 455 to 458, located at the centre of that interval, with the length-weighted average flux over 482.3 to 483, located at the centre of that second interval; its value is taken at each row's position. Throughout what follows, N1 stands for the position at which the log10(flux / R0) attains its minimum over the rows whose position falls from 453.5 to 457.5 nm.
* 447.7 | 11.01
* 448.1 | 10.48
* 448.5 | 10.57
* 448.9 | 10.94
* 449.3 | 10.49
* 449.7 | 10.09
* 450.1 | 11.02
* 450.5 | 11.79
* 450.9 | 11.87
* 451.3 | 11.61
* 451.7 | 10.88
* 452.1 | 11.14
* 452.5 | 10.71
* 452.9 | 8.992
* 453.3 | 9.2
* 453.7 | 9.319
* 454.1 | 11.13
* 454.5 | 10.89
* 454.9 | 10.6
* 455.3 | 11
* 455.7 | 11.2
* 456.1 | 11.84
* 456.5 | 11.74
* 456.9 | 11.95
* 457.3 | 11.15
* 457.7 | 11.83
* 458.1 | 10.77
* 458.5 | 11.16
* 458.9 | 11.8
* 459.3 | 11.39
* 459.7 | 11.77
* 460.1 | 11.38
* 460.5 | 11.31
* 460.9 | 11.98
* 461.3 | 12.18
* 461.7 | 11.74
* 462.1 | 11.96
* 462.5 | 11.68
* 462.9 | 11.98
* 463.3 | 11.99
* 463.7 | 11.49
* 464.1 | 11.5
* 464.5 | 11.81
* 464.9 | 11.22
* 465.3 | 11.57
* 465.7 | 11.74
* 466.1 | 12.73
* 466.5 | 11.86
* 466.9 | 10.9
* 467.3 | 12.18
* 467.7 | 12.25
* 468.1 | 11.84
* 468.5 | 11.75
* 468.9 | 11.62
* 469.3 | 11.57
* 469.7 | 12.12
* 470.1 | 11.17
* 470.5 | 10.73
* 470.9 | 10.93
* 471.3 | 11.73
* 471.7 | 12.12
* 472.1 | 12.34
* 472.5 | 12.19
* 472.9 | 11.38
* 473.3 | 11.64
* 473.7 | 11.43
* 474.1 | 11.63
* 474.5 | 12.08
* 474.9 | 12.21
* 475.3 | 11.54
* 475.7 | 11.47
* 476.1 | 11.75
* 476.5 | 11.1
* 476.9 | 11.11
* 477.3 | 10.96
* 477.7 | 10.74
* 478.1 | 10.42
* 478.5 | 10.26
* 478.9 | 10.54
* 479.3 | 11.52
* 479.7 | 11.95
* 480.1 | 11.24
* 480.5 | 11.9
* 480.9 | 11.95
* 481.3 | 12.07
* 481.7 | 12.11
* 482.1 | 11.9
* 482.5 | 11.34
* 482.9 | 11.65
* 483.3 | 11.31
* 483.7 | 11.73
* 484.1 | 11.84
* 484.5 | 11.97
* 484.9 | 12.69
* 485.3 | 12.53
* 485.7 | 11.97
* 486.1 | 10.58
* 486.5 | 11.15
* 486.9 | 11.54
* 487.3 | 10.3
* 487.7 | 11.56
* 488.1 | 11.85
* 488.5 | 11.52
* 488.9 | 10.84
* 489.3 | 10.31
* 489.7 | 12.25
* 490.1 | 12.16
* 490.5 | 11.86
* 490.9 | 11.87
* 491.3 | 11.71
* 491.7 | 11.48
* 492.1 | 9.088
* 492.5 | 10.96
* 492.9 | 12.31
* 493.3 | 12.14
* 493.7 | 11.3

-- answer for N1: 453.7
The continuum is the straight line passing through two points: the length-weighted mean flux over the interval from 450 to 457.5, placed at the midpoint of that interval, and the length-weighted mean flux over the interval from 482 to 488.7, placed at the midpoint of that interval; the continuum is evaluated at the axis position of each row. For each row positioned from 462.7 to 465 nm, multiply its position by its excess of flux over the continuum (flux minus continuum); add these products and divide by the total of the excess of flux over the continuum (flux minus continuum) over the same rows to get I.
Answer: 463.59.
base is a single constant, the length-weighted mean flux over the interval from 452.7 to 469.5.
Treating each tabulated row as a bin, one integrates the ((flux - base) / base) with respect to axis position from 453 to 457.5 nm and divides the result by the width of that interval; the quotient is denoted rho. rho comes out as -0.049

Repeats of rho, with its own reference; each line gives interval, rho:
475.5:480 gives -0.031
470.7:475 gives 0.031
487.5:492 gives 0.009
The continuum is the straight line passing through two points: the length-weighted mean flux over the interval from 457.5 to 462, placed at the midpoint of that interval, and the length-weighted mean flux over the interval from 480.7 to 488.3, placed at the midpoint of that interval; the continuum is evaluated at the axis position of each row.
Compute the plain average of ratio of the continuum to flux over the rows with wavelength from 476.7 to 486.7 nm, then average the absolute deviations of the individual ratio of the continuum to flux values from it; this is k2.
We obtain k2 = 0.049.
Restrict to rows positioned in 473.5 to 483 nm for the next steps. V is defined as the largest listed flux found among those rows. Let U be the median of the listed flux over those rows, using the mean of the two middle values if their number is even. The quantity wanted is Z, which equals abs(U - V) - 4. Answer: -3.3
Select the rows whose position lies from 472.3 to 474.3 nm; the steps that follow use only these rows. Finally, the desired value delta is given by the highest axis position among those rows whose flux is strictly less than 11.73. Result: 474.1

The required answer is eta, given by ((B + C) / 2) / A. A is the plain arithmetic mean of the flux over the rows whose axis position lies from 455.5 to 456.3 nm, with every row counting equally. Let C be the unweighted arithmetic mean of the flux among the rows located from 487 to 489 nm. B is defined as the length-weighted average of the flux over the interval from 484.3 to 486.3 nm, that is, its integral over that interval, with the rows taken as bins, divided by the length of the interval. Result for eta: 1.01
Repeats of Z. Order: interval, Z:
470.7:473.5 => -3.4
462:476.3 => -3.0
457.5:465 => -3.6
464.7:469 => -3.0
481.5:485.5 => -3.2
